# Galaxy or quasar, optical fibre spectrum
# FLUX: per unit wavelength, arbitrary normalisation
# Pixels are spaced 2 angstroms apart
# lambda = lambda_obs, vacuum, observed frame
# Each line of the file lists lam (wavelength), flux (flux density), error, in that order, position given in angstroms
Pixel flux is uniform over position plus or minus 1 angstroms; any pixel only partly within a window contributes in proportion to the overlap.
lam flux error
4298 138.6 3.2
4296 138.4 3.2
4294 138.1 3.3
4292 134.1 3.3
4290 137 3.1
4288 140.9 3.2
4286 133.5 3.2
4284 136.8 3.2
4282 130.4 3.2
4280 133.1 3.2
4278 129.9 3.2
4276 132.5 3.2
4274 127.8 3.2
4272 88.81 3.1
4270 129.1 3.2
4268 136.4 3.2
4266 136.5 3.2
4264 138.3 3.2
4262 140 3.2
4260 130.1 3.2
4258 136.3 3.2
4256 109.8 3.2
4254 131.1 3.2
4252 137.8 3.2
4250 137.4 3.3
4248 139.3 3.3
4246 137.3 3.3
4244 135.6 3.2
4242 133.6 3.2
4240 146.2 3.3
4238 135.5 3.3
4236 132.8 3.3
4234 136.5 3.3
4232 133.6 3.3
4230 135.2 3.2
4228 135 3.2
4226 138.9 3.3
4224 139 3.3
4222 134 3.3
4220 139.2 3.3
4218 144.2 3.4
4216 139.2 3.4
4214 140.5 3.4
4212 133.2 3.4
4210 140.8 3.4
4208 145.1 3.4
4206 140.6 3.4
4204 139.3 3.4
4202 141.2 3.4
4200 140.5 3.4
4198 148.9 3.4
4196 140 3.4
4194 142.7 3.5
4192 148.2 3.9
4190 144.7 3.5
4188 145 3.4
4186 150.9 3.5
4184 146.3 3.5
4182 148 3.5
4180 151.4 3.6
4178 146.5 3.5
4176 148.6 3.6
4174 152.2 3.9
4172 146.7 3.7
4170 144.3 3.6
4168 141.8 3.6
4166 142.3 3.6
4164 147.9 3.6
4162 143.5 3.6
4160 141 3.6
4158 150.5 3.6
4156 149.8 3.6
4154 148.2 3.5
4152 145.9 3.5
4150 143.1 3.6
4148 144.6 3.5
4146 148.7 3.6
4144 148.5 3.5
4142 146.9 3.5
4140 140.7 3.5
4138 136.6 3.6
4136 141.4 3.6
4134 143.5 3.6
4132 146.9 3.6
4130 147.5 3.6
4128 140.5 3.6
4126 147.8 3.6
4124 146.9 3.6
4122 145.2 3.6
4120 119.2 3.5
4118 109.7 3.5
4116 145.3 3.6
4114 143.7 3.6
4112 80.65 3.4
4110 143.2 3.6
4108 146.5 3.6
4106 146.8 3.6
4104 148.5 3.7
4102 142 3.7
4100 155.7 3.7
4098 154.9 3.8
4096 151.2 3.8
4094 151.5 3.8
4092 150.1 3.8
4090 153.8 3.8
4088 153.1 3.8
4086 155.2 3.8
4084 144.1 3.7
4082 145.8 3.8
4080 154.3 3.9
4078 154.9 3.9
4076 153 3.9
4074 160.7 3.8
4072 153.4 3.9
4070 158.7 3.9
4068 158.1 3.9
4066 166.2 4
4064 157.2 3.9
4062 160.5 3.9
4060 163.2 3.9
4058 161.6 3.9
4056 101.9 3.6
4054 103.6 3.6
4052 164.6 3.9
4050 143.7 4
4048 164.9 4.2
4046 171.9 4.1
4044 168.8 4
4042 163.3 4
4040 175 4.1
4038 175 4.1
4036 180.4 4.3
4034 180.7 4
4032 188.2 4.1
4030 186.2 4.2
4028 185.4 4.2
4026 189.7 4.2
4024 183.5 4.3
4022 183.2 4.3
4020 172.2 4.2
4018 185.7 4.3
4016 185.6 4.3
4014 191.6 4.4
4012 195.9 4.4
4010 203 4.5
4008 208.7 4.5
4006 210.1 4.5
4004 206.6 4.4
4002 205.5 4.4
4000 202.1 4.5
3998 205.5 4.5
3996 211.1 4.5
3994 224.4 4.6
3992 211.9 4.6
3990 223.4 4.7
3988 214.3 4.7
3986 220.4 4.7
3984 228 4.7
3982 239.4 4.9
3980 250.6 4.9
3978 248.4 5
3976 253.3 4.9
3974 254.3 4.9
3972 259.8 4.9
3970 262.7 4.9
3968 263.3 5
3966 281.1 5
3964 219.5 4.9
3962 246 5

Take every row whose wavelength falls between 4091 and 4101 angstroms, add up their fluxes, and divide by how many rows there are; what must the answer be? 153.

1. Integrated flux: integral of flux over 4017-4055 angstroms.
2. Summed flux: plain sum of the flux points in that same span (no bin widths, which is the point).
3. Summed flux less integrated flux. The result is -3266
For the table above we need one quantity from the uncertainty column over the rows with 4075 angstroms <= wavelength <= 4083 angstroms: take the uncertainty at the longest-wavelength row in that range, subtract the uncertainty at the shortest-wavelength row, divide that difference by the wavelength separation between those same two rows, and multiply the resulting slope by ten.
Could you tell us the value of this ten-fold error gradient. -0.17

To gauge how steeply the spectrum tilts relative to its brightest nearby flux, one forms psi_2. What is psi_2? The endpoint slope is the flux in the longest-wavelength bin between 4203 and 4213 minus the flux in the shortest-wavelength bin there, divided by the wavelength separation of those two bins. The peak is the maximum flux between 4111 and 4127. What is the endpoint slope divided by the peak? -0.0052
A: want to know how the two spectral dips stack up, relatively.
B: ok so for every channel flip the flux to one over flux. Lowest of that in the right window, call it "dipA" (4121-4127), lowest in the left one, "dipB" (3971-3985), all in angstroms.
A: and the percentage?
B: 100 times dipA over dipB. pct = 176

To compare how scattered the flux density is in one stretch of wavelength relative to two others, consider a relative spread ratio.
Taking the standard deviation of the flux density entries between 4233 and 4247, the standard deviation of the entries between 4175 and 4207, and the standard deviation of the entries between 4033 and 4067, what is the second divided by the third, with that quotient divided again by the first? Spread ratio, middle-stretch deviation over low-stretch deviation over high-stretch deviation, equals 0.04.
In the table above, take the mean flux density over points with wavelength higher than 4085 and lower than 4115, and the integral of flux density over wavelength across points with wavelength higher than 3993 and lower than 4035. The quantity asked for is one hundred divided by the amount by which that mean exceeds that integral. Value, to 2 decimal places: -0.01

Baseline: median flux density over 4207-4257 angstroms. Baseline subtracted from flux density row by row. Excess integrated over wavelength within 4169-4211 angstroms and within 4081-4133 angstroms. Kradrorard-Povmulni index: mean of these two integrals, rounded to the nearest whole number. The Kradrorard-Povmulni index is 315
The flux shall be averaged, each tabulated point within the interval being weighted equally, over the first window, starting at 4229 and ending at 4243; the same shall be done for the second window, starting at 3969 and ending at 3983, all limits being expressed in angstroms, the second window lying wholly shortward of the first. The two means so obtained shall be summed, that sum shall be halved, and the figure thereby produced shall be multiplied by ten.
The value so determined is 1944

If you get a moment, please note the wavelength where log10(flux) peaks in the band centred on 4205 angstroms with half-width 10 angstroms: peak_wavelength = 4198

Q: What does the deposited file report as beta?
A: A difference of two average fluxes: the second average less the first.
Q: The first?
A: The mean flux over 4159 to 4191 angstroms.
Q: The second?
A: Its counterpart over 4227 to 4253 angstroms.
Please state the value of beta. -10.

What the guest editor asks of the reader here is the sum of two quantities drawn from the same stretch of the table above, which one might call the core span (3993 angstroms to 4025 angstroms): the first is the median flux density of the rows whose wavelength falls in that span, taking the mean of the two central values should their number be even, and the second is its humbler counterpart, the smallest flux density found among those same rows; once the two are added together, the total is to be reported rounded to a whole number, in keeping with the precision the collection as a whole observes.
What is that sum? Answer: 375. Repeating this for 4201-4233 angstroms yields 272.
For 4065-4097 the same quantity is 298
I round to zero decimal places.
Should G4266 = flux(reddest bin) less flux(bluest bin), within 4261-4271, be -11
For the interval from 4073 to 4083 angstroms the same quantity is -15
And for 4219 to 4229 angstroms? -4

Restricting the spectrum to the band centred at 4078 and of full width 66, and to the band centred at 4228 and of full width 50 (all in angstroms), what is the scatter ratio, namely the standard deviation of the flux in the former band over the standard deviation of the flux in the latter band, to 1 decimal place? 4.0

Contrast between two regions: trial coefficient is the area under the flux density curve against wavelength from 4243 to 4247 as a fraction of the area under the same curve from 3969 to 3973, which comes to 0.52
